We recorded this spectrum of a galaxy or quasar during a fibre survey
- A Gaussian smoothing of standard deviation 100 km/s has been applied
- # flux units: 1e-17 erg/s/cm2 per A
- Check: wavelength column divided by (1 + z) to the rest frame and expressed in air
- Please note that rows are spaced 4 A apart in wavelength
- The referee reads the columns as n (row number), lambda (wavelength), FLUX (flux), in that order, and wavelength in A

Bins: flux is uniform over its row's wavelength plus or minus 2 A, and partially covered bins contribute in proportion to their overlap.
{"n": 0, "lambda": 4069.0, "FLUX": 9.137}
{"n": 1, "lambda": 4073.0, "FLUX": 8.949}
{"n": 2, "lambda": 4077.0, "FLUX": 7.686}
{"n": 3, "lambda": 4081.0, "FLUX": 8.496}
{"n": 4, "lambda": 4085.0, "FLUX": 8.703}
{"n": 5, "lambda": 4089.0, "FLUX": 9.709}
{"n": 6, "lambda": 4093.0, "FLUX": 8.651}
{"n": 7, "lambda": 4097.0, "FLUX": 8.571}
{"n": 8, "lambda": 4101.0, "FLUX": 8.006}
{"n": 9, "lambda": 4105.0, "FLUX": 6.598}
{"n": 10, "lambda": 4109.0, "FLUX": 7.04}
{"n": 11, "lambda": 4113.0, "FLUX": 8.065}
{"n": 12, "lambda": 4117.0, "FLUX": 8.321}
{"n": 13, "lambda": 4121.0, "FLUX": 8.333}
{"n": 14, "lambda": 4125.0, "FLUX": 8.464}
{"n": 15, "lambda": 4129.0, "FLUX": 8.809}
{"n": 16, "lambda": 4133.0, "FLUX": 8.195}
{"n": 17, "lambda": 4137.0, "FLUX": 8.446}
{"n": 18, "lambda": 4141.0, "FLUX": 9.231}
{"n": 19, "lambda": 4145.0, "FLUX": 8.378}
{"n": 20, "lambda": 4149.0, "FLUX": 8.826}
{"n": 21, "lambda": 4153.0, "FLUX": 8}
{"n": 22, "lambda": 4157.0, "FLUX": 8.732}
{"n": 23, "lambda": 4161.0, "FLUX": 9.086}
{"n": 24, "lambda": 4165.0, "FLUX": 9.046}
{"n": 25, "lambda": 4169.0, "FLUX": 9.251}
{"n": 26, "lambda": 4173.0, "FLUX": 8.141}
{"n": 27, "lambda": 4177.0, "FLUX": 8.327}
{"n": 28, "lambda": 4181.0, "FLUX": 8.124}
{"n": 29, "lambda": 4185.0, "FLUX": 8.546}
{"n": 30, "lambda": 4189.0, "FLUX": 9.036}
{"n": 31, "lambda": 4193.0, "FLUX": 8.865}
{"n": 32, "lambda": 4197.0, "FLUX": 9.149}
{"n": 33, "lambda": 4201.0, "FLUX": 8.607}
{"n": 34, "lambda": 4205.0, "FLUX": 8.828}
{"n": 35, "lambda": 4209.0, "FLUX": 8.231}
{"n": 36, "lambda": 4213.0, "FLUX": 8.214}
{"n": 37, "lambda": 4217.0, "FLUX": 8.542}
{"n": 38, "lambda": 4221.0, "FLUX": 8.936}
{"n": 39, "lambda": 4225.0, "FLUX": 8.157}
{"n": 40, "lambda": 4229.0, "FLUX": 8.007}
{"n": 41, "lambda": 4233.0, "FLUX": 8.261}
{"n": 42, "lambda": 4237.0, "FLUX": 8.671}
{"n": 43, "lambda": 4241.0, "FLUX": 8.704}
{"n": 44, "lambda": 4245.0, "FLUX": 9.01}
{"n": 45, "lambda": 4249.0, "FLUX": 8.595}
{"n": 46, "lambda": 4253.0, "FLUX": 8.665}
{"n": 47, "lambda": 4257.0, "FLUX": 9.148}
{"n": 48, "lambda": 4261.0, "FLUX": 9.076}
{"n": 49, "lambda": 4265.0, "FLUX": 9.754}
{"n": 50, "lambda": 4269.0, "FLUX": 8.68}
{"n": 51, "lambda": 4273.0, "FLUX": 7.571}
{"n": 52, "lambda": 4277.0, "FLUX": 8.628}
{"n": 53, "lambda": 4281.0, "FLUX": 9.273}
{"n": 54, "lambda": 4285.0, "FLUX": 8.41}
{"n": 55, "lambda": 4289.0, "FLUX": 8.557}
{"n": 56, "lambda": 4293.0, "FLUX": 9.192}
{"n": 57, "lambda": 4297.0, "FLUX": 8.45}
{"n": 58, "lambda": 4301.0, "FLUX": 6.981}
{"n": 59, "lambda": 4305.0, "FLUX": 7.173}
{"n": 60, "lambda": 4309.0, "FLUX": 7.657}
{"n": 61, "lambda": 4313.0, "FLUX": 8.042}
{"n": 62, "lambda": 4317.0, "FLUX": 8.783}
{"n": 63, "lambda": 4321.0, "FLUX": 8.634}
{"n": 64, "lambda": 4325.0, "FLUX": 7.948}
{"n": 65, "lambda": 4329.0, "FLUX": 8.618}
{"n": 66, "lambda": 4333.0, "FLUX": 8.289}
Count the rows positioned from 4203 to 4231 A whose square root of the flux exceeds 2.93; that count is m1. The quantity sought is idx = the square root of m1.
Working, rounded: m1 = 2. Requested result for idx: 1.4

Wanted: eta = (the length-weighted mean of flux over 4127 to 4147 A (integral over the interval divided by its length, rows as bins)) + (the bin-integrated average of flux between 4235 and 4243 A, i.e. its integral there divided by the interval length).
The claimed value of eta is 17.3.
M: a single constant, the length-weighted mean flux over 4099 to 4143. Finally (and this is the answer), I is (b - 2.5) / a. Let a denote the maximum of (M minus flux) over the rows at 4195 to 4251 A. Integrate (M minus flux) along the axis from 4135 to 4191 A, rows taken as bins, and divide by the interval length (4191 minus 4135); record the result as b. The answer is -23.2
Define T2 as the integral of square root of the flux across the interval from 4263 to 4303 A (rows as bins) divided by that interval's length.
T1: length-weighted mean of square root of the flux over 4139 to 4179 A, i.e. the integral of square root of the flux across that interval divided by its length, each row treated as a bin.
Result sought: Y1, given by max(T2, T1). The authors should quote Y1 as 2.95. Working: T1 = 2.949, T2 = 2.92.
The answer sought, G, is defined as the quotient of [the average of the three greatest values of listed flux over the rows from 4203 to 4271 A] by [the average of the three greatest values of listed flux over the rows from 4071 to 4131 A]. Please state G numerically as 1.02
